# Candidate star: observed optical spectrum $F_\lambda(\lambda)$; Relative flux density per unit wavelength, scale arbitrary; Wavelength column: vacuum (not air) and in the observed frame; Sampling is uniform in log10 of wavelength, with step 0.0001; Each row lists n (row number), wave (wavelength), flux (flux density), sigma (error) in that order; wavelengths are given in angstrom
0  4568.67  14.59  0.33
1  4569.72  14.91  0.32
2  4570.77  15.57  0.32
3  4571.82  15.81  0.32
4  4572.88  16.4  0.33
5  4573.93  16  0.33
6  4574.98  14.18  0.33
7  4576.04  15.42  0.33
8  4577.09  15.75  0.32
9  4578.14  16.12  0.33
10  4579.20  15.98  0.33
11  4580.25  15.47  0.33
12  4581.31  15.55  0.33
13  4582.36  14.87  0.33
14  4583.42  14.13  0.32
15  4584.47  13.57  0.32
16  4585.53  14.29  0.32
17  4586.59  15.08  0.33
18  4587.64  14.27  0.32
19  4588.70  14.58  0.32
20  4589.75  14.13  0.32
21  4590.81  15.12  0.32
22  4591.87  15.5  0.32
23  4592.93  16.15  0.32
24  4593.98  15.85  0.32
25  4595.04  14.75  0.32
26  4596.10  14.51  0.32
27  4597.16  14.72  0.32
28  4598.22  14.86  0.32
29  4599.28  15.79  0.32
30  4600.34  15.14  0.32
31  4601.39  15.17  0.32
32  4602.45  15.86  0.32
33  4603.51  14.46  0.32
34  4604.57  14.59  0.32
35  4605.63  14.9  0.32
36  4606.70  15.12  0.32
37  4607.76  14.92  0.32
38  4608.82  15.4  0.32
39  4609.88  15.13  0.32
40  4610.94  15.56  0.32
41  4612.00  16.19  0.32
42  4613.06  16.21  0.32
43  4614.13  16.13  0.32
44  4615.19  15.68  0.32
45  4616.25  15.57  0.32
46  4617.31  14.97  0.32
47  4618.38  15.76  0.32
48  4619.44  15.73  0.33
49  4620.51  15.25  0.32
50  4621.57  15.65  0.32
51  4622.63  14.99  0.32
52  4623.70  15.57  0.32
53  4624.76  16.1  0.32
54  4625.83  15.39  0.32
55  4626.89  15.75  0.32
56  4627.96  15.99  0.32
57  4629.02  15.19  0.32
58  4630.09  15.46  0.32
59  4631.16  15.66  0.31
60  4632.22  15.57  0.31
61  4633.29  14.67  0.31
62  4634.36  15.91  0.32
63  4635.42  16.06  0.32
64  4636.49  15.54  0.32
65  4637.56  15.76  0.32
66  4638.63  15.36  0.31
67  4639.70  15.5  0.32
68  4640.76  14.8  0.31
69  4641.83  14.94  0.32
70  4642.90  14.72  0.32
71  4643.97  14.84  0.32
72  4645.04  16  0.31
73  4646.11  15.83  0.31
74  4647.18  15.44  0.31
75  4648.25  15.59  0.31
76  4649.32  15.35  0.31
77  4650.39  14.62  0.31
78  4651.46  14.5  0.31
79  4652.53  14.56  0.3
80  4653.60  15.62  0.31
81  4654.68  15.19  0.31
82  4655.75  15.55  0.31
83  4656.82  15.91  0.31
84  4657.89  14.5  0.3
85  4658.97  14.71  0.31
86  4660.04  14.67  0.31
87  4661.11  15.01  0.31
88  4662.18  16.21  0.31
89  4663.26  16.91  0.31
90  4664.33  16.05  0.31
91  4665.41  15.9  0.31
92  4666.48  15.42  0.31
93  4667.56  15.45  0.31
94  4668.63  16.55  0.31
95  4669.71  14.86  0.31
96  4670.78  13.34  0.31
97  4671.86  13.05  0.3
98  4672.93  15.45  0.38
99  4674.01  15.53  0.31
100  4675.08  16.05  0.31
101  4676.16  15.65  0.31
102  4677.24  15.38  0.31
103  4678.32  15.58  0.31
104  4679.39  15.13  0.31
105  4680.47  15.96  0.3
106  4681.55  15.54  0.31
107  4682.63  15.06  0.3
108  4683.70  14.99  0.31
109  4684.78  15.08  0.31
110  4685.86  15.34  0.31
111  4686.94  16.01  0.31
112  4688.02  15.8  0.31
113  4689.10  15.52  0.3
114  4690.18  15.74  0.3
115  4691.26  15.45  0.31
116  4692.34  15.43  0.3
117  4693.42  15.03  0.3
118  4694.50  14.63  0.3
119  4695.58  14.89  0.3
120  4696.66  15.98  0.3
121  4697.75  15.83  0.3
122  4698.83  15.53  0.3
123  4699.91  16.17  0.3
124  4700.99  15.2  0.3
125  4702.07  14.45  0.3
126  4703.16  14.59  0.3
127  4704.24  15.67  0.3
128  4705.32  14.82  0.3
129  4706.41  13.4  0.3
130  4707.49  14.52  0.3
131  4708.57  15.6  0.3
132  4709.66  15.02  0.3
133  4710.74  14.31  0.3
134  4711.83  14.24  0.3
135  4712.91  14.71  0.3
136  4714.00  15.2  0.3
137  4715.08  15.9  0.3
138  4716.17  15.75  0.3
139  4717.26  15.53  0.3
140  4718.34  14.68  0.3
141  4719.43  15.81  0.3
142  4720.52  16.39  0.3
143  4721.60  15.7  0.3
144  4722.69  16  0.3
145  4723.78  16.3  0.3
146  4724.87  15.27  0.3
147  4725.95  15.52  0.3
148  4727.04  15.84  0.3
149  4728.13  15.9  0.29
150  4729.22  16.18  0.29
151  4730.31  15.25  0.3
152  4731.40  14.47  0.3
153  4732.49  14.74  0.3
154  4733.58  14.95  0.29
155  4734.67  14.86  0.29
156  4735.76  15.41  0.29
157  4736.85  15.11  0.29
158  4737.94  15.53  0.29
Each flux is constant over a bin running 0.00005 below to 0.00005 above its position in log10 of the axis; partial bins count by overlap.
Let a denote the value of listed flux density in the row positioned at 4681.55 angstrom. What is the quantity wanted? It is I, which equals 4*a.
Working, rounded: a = 15.54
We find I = 62.2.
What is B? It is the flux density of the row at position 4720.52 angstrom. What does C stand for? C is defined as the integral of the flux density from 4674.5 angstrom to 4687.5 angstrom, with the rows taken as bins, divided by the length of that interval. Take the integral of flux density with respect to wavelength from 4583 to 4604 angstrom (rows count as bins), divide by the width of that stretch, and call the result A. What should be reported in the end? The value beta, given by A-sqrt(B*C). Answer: -1.02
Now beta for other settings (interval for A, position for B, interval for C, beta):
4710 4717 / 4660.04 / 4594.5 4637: 0.00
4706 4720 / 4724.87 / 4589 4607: -0.19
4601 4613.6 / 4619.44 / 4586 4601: -0.09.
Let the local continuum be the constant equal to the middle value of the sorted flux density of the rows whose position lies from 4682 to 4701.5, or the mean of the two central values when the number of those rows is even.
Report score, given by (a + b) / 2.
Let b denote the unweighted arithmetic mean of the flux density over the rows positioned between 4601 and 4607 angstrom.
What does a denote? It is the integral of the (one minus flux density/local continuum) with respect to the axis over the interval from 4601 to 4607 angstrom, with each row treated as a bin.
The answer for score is 7.59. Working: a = 0.17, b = 15.0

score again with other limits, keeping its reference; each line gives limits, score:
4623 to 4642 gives 7.71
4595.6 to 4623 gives 7.76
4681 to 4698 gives 7.73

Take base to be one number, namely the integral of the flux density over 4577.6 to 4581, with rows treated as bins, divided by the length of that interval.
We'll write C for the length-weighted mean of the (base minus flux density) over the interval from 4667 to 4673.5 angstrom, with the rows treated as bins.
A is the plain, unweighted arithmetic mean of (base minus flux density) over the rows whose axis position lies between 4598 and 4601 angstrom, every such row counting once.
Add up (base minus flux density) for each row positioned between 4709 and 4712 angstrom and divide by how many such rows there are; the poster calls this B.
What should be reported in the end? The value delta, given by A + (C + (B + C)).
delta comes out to 3.9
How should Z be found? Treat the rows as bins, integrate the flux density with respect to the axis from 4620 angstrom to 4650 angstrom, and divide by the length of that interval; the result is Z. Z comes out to 15.5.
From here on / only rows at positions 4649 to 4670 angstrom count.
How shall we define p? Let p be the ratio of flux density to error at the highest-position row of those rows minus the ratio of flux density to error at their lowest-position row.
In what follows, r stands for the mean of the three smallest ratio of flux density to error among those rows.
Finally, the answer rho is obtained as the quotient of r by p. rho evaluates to -30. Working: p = -1.6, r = 47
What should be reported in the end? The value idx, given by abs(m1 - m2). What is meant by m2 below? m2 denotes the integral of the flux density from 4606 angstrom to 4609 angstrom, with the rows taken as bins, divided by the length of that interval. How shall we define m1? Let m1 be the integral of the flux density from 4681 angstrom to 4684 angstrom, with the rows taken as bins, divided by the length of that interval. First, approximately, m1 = 15.2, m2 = 15.1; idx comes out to 0.17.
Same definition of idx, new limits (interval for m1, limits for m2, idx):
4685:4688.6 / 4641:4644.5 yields 0.83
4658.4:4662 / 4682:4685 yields 0.14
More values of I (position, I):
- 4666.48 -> 61.7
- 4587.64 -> 57.1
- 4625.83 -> 61.6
